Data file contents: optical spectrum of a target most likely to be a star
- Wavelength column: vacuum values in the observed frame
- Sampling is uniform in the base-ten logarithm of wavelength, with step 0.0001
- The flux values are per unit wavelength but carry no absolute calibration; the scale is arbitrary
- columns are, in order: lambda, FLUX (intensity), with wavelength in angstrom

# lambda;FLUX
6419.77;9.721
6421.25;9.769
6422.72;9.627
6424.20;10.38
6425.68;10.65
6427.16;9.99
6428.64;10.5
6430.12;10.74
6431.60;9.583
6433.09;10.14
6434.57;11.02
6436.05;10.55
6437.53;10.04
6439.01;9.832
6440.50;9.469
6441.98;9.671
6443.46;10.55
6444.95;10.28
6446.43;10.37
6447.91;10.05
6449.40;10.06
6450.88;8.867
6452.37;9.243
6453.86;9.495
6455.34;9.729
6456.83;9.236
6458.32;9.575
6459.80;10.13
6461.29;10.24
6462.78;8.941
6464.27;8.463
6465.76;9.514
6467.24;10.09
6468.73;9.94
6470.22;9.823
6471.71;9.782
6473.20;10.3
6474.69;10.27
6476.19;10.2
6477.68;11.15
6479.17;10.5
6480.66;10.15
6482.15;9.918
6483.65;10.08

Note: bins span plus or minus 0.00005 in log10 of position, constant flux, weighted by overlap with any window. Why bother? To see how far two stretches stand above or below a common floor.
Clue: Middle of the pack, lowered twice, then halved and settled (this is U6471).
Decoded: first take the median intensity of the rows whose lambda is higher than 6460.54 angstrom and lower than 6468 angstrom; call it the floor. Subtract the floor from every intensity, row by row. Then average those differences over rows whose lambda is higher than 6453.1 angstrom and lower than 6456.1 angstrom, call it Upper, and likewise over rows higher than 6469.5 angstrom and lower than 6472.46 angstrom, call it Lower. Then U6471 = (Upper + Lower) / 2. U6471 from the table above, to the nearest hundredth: 0.19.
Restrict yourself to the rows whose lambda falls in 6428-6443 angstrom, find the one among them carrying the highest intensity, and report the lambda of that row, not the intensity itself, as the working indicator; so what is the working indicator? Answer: 6434.57 angstrom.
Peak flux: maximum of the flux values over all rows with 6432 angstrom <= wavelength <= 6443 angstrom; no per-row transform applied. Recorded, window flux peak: 11.02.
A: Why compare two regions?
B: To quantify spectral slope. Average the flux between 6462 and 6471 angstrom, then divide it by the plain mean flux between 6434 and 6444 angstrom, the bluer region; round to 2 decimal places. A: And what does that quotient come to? 0.93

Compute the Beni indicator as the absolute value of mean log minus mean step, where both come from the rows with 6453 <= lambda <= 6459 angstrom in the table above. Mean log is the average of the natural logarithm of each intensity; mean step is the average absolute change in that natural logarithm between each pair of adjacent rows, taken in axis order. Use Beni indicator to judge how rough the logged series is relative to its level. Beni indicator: 2.21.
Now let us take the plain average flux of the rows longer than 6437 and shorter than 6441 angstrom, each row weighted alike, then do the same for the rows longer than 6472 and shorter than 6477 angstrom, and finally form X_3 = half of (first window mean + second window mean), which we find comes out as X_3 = 10.0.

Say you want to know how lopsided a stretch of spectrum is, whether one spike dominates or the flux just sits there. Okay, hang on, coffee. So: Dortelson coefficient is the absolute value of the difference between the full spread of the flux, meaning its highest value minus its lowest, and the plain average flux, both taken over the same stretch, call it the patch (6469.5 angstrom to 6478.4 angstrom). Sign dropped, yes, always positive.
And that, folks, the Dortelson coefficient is 8.9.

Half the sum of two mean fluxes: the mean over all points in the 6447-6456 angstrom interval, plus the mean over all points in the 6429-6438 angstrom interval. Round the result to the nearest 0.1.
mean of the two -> 10.0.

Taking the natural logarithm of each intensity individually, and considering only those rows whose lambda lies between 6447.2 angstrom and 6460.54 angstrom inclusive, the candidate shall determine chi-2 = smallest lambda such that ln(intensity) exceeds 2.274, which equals 6447.91 angstrom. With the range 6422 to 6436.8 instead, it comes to 6424.20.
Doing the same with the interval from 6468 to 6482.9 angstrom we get 6468.73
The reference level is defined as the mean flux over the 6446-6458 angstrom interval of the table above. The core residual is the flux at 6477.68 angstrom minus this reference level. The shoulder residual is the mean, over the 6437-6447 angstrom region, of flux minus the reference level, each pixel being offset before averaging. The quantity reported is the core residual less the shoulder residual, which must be 1.1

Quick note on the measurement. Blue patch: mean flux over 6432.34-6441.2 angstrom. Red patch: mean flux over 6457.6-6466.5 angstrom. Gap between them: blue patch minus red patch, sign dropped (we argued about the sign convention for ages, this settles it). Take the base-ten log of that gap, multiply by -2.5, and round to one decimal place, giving 0.4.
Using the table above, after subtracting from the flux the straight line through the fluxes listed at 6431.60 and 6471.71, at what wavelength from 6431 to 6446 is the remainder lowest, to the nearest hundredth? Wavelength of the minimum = 6440.50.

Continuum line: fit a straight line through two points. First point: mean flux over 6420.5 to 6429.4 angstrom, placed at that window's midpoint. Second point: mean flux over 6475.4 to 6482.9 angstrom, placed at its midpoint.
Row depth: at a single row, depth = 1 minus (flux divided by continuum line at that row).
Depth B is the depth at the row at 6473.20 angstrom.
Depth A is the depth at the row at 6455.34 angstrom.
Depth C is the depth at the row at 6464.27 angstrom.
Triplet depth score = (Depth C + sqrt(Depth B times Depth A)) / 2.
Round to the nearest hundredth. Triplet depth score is 0.10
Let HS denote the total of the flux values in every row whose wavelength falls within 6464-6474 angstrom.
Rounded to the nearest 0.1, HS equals 67.9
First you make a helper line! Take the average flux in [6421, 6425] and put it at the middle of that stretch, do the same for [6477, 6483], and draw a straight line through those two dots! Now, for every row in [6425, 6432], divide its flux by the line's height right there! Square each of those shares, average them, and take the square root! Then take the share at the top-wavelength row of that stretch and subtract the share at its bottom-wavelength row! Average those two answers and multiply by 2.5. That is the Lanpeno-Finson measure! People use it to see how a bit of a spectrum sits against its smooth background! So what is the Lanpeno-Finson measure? 1.15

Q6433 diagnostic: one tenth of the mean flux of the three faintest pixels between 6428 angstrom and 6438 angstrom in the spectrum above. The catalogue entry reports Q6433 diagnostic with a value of 0.99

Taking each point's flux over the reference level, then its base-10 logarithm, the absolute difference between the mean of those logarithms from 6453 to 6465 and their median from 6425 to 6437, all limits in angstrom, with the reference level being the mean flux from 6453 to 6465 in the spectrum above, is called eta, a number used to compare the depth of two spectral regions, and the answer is 0.046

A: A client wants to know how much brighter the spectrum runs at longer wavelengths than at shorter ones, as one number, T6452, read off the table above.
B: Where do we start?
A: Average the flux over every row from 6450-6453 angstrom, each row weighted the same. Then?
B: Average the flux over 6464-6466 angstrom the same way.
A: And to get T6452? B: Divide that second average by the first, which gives 0.99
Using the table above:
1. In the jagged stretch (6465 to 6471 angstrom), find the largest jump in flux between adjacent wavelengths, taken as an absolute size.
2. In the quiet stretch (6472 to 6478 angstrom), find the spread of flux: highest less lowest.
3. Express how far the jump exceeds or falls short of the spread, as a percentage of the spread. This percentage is -39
